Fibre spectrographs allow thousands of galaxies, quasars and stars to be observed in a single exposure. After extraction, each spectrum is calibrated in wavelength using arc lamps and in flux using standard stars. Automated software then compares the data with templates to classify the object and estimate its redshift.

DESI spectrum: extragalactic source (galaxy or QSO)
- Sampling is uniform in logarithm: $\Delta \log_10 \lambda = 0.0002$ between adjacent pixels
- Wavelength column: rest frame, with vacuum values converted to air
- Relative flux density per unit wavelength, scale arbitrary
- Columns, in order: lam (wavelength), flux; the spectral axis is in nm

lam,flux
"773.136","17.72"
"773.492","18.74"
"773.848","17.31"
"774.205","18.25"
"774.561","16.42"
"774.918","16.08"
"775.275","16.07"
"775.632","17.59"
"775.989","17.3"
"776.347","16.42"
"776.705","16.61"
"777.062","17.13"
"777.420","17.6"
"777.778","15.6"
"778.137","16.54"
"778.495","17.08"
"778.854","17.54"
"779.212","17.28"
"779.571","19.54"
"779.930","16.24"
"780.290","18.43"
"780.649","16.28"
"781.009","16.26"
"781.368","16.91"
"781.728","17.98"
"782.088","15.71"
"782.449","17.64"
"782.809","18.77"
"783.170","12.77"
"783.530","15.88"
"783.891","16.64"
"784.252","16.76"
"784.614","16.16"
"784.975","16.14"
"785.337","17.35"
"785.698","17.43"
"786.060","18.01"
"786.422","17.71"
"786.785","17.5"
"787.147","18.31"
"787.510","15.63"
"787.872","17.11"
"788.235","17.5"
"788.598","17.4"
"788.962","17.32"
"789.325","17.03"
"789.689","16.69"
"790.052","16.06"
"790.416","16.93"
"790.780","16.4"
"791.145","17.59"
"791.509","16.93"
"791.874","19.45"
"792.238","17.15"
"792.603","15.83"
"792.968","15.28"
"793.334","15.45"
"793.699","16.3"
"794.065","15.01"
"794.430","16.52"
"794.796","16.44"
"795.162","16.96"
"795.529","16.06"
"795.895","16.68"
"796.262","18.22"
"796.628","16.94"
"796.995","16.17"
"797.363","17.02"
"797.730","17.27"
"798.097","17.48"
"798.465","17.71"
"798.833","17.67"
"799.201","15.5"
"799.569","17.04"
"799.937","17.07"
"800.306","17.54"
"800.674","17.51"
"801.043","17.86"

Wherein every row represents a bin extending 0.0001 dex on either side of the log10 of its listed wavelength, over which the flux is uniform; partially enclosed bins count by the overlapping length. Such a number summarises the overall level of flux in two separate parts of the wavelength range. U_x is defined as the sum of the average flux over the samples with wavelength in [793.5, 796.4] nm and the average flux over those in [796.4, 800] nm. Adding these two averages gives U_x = 33.5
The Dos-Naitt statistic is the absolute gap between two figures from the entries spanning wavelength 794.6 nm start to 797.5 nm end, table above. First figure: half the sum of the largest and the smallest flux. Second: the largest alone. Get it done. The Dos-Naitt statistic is 1.08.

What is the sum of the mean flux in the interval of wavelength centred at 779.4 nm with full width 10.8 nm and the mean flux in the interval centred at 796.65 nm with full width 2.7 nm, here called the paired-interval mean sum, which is 33.8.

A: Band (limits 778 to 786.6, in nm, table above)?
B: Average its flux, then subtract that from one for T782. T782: -16.0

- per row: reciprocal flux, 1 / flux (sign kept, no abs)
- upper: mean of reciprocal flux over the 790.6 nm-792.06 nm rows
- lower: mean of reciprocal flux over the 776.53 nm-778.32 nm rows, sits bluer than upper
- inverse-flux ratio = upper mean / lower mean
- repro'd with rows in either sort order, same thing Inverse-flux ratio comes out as 0.95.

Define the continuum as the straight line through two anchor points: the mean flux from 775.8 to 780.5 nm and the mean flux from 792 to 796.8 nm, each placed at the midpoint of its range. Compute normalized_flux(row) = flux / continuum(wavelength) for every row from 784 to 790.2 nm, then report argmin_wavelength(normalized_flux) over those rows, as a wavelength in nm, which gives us 787.510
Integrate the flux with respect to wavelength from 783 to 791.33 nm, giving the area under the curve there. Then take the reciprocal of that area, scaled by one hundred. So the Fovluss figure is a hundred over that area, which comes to 0.7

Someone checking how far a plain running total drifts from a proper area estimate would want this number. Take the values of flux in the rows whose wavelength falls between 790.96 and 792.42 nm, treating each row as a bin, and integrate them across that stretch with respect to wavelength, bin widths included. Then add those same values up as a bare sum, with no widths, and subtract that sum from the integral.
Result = -45.2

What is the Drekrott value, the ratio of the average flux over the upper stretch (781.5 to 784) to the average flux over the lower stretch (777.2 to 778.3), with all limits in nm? 0.994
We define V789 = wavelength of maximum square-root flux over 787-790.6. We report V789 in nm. 787.147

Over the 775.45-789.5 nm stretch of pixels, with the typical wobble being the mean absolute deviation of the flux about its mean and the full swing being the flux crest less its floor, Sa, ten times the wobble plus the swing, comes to 14.7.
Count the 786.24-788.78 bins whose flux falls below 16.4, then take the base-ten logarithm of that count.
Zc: 0.0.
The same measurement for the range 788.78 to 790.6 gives 0.0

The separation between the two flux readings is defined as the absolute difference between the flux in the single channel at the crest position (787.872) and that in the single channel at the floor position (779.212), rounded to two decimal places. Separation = 0.17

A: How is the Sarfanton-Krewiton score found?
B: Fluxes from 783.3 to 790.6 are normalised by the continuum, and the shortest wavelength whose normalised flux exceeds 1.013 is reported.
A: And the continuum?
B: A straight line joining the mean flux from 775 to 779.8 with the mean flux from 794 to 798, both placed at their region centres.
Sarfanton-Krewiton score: 785.337 nm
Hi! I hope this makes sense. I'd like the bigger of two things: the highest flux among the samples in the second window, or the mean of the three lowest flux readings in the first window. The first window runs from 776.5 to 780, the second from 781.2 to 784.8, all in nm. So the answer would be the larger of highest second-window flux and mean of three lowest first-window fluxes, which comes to 18.8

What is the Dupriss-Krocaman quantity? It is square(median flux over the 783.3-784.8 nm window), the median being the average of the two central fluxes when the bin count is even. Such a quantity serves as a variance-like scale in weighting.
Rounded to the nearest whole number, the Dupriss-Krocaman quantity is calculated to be 269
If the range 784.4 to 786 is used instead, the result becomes 281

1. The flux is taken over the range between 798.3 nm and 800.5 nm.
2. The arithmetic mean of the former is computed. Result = 17.1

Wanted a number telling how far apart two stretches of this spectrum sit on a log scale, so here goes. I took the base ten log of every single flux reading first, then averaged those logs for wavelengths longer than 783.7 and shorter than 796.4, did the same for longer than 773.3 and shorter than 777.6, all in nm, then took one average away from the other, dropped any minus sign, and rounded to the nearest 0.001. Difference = 0.007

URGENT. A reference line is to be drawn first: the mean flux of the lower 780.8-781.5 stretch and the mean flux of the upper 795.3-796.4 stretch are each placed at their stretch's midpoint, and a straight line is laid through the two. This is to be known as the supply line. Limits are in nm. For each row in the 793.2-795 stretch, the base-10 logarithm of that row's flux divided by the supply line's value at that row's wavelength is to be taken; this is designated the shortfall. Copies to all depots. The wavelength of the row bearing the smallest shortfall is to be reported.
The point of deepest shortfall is 794.065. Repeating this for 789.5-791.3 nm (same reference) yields 790.052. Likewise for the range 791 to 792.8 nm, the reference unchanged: 792.603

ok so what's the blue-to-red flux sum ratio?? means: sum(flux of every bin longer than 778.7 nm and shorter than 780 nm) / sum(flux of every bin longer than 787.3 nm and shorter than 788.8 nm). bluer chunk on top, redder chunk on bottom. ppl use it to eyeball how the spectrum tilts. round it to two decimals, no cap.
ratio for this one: 1.04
